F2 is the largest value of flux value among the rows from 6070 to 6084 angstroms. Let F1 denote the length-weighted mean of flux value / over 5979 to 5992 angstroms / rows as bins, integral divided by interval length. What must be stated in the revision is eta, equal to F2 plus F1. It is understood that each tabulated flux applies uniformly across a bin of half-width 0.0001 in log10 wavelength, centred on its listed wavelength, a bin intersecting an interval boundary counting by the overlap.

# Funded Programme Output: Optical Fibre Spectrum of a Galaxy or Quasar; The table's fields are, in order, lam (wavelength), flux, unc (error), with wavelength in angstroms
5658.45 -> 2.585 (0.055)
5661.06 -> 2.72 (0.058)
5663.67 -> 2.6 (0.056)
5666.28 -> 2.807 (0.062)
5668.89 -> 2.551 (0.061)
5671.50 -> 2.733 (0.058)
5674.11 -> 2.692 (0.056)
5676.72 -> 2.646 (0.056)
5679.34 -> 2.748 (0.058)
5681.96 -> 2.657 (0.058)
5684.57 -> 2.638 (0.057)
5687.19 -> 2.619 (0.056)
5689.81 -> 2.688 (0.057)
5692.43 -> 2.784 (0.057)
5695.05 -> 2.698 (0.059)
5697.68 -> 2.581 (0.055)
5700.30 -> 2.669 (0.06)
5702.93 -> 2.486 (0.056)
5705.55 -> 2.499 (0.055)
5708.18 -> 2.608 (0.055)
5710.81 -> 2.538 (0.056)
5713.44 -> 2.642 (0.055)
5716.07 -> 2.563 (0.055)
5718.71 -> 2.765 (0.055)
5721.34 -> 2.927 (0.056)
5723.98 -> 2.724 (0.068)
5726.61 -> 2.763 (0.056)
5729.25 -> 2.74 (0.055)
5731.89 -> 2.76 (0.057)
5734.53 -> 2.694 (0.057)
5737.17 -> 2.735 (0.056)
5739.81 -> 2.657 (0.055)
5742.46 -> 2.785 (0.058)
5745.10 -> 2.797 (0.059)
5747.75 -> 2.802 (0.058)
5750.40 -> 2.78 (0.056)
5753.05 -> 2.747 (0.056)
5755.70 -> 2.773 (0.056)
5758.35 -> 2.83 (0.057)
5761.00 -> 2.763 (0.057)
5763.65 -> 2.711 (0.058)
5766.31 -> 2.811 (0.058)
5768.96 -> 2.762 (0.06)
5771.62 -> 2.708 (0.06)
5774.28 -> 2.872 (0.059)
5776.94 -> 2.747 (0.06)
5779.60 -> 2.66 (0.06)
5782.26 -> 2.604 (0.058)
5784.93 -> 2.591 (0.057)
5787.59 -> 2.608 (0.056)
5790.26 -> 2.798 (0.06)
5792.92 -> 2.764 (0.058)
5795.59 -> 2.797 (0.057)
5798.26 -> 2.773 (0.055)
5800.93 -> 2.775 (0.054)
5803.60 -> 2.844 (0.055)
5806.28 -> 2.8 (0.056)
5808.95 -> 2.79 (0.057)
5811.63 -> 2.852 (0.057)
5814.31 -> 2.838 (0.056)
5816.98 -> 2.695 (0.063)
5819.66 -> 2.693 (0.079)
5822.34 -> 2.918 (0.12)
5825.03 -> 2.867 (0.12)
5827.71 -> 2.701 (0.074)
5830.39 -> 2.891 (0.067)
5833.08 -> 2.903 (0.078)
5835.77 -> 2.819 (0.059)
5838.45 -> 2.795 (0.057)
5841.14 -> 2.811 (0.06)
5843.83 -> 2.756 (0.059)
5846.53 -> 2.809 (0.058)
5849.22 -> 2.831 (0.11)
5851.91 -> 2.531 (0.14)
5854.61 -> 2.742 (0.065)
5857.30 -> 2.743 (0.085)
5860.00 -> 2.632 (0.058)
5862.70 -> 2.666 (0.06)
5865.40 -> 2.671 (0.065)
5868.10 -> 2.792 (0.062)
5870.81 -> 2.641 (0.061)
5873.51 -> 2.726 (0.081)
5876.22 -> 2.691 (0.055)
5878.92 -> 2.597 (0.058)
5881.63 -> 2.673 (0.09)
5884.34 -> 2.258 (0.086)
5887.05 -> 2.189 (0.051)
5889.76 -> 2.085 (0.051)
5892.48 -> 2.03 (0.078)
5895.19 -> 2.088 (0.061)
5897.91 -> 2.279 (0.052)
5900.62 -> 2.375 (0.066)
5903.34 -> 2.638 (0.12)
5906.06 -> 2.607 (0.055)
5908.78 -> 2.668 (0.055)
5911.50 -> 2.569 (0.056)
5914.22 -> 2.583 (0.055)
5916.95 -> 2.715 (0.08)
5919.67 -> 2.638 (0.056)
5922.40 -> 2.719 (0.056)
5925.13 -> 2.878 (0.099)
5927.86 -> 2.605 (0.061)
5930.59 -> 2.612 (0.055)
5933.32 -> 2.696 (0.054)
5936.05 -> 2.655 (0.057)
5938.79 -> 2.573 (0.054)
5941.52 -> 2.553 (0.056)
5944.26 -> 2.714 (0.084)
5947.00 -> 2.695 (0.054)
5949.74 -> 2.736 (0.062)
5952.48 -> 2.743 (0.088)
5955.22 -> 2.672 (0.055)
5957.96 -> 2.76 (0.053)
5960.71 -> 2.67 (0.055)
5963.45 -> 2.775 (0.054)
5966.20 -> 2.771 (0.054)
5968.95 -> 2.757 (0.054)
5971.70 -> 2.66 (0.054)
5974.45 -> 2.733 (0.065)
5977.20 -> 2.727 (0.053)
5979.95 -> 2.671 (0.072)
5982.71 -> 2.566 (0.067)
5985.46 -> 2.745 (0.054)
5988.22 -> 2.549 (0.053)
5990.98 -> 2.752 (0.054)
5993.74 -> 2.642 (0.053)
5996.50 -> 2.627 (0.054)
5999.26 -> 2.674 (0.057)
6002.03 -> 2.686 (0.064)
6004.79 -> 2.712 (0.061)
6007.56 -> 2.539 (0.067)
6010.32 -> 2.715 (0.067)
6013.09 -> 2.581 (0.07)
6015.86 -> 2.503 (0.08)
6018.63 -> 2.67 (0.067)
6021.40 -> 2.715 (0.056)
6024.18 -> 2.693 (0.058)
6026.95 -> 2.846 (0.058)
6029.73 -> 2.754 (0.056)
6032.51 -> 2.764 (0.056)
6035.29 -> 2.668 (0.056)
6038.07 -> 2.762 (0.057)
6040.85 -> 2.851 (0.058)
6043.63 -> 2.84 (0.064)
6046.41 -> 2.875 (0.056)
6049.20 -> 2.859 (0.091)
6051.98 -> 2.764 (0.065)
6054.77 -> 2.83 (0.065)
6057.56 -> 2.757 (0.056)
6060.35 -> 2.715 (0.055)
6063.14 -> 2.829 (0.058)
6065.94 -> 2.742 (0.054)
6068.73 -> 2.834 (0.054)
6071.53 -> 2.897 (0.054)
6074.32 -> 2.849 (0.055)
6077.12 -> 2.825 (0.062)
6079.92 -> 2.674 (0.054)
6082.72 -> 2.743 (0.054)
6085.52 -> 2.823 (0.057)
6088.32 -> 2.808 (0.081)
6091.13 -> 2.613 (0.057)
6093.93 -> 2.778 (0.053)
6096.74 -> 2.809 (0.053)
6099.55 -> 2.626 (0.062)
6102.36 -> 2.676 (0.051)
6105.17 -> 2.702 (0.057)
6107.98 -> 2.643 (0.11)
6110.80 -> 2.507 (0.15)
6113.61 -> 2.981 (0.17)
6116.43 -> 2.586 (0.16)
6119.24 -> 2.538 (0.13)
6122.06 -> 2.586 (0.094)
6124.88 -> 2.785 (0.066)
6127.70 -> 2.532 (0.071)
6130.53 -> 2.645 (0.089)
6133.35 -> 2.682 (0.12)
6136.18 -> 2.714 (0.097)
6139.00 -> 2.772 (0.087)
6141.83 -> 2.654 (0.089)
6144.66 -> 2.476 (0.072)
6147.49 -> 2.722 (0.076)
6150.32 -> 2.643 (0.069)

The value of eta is 5.55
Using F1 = 2.65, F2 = 2.897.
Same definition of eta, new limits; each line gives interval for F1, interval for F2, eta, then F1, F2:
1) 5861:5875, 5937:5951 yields 5.43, 2.70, 2.736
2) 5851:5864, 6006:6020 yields 5.38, 2.67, 2.715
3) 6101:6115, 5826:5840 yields 5.60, 2.70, 2.903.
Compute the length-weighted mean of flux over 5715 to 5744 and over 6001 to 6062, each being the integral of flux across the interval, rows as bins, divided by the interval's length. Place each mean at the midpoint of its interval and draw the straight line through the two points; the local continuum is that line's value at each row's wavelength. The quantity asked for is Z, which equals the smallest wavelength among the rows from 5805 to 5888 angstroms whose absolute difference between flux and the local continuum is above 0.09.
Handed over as 5811.63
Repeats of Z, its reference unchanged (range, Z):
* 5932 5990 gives 5938.79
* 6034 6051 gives 6040.85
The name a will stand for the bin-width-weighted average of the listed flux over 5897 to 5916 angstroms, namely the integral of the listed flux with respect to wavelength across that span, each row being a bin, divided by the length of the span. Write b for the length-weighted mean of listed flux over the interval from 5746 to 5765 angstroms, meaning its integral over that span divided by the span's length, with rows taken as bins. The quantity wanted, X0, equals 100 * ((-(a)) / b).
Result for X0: -92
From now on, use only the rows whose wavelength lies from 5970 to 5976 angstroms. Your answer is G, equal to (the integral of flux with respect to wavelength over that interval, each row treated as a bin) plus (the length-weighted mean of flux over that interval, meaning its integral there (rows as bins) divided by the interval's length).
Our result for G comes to 18.9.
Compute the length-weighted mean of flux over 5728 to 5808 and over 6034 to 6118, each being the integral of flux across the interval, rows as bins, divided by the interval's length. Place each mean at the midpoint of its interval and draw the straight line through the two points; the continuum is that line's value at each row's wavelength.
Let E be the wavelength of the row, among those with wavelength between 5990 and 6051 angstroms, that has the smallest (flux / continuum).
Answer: 6015.86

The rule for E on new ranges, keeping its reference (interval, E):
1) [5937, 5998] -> 5988.22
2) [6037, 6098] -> 6091.13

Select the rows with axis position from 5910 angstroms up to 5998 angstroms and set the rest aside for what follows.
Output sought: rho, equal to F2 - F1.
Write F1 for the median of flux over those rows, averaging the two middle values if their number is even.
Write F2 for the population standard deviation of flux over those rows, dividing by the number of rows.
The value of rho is -2.61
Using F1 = 2.68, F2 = 0.08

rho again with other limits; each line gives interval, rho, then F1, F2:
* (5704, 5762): -2.65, 2.75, 0.10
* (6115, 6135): -2.50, 2.59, 0.08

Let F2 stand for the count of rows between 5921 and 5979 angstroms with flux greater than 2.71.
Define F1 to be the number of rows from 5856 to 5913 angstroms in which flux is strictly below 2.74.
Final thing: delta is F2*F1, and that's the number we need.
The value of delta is 209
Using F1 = 19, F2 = 11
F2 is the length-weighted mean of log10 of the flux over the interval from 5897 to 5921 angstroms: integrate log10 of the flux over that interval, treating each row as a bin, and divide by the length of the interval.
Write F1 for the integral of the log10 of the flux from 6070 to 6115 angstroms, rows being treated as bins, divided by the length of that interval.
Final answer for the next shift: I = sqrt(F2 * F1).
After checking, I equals 0.424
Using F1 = 0.439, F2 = 0.409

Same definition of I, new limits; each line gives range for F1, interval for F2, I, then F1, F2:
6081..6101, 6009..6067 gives 0.438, 0.438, 0.439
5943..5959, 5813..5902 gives 0.426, 0.434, 0.417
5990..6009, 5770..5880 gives 0.432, 0.425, 0.439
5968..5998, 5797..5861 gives 0.436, 0.427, 0.445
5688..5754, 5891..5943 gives 0.418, 0.430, 0.405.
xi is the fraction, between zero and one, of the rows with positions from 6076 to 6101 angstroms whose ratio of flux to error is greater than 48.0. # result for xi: 0.56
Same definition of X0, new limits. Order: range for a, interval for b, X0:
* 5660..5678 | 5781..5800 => -99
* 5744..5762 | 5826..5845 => -99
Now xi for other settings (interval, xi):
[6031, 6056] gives 0.44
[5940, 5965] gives 0.56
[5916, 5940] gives 0.22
